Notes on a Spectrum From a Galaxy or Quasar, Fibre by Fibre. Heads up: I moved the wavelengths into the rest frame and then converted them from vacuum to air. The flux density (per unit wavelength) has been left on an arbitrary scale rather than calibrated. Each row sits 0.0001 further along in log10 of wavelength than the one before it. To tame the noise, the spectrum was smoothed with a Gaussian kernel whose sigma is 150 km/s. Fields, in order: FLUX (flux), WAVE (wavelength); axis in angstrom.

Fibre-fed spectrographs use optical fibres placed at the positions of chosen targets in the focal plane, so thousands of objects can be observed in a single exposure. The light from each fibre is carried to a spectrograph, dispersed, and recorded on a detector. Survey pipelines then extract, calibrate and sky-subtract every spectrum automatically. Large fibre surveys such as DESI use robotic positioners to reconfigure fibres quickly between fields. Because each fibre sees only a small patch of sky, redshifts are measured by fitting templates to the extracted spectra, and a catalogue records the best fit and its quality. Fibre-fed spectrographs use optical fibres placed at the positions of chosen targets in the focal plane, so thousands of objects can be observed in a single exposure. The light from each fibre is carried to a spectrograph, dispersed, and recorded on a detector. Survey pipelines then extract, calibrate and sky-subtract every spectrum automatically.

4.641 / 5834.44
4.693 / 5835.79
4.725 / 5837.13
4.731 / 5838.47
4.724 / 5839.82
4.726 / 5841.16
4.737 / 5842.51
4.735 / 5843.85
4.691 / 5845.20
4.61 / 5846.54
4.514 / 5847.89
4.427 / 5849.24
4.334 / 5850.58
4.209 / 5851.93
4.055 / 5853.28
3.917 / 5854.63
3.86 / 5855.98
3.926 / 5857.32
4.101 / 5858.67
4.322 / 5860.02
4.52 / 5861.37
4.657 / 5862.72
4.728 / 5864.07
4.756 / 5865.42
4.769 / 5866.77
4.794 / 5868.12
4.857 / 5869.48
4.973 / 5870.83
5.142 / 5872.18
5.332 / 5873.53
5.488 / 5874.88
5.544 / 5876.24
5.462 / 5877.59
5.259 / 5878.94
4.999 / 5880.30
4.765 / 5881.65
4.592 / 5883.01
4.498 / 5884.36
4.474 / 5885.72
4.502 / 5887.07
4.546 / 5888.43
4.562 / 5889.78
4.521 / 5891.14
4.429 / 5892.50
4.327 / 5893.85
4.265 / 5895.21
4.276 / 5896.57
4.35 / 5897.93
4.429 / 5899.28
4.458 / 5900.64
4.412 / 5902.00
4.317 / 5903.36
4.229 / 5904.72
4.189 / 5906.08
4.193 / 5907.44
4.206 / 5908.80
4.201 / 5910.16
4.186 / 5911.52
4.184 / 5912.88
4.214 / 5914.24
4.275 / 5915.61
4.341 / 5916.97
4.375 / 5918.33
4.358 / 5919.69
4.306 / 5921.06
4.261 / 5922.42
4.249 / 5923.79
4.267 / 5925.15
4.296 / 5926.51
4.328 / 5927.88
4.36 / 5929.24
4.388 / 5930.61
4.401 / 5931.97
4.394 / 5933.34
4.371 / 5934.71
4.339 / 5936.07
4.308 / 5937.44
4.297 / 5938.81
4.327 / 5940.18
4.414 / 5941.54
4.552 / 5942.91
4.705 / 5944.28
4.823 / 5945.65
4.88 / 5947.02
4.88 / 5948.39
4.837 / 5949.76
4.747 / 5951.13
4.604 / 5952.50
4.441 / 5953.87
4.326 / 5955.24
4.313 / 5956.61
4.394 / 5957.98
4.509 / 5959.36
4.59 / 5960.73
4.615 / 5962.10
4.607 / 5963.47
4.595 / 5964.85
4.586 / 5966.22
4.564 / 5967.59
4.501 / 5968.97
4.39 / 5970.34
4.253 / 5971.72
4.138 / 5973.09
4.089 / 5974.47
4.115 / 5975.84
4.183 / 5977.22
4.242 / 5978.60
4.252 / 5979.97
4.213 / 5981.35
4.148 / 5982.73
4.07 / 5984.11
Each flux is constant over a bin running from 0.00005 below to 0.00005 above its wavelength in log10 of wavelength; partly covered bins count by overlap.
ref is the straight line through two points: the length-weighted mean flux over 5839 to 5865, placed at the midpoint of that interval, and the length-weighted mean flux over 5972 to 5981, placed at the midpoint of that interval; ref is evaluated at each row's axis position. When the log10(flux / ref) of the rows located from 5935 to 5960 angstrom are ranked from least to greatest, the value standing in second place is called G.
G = 0.0057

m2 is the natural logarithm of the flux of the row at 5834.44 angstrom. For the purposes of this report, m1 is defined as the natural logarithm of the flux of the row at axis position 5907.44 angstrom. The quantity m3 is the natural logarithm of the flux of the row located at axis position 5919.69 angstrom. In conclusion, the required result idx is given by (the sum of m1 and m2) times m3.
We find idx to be 4.37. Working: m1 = 1.43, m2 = 1.53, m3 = 1.47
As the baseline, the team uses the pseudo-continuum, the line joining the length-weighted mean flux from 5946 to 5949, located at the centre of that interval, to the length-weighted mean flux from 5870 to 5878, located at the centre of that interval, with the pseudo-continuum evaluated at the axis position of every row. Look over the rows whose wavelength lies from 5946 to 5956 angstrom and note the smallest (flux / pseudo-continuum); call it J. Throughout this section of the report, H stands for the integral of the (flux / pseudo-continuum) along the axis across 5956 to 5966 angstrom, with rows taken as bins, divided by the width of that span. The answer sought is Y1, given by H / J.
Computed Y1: 1.05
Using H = 0.944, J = 0.897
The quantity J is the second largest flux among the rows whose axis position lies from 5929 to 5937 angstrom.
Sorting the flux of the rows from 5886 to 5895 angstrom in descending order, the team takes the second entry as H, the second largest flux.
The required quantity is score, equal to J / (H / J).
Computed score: 4.2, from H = 4.546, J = 4.394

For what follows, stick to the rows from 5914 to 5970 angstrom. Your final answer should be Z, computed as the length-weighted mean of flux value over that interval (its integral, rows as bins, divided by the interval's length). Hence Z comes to 4.46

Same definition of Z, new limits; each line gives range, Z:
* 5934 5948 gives 4.51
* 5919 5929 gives 4.30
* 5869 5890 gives 4.95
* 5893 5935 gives 4.30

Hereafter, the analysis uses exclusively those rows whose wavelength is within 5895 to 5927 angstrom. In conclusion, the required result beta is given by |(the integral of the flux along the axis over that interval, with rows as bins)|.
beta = 137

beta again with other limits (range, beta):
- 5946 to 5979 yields 148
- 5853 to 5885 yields 151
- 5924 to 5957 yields 148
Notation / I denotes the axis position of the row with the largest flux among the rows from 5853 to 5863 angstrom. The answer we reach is 5862.72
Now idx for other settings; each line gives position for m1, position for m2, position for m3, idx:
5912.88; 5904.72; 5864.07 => 4.46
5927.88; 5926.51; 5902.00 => 4.34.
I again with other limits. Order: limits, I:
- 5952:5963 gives 5962.10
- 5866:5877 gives 5876.24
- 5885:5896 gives 5889.78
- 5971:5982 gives 5971.72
